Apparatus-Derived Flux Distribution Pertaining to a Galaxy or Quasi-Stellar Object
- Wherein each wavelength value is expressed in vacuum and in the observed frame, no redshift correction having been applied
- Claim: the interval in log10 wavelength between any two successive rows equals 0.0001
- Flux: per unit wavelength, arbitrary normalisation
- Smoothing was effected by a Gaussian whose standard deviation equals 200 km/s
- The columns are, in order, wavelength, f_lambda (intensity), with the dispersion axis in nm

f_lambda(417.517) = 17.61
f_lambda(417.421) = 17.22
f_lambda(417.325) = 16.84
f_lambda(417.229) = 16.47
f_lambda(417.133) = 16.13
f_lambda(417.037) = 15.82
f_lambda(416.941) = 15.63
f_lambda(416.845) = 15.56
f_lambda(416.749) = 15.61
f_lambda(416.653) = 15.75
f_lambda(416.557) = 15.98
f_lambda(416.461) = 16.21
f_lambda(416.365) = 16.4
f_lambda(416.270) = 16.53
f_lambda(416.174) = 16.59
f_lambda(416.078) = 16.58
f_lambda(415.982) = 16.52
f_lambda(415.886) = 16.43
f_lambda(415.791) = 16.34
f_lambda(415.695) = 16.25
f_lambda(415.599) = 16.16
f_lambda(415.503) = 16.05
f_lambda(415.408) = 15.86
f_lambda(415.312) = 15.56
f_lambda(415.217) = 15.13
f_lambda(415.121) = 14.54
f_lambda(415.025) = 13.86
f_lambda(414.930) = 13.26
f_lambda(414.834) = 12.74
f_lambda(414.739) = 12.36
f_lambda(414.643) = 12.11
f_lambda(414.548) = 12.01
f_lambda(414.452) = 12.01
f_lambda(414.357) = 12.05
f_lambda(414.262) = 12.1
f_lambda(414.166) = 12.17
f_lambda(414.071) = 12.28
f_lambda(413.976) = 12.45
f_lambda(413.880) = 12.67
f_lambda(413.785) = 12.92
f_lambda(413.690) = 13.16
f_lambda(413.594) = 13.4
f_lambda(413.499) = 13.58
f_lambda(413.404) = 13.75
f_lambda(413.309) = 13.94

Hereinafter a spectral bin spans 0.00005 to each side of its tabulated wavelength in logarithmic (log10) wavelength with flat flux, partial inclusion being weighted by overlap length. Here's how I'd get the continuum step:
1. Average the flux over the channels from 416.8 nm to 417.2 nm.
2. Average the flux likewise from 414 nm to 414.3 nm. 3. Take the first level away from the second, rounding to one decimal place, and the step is -3.6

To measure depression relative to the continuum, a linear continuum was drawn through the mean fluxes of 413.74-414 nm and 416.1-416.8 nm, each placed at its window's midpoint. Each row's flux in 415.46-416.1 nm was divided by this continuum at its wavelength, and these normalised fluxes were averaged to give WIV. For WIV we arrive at 1.07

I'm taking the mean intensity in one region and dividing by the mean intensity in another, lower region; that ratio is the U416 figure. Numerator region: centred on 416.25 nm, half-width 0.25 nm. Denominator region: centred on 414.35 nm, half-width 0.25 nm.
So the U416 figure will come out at 1.36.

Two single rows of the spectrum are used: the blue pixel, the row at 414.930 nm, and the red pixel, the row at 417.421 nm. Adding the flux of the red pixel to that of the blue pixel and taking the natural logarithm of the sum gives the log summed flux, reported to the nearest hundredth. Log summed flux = 3.42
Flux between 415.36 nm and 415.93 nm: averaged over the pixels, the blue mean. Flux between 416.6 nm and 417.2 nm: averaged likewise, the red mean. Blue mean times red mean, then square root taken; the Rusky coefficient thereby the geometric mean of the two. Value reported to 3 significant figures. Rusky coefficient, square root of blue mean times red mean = 16.0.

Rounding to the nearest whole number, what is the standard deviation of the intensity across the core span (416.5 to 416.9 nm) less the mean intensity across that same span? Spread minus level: -16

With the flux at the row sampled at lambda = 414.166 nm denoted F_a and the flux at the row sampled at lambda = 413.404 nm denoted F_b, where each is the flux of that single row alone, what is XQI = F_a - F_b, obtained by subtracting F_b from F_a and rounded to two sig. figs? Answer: -1.6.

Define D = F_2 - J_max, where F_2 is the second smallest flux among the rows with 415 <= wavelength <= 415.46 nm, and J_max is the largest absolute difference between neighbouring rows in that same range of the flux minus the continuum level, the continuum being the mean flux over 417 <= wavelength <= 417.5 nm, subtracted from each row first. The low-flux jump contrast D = 13.9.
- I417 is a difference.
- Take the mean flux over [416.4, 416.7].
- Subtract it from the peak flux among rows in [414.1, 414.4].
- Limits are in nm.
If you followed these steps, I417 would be -3.8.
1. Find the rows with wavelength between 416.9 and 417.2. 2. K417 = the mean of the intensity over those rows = 15.9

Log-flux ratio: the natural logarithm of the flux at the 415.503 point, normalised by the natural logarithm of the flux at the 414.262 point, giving 1.11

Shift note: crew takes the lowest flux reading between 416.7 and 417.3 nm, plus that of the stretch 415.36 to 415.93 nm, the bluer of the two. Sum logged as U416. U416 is 31.4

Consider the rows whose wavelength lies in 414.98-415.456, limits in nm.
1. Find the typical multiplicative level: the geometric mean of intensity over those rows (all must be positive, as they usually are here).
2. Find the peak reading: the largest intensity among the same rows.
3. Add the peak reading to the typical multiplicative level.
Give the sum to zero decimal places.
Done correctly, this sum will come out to 31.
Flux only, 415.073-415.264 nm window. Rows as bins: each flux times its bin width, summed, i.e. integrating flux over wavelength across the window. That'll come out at 2.8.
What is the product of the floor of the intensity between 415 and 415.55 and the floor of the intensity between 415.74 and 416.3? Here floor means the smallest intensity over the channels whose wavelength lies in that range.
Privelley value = 226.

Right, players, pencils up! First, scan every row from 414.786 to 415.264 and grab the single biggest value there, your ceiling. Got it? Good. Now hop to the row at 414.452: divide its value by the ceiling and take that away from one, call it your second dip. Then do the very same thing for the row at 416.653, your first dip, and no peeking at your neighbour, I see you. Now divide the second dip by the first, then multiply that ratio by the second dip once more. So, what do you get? -1.04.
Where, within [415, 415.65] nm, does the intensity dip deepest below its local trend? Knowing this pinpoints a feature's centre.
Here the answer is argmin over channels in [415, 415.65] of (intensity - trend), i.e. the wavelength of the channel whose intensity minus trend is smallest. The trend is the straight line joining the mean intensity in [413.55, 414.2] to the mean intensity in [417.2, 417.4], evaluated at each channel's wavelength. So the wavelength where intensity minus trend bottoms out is 415.025 nm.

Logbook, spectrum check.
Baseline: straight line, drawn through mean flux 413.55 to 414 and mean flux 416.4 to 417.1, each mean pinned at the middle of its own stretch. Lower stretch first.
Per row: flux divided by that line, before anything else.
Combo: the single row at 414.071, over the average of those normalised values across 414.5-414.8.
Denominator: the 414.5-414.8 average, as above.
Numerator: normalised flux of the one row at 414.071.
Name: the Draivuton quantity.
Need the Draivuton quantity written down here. 1.05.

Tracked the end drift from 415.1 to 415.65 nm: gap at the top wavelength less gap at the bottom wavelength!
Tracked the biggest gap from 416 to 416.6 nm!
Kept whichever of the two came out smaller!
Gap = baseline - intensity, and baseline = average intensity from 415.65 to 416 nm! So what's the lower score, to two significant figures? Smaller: -1.6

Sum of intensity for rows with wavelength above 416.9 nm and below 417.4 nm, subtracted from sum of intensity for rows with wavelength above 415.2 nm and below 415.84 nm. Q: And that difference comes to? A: 30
